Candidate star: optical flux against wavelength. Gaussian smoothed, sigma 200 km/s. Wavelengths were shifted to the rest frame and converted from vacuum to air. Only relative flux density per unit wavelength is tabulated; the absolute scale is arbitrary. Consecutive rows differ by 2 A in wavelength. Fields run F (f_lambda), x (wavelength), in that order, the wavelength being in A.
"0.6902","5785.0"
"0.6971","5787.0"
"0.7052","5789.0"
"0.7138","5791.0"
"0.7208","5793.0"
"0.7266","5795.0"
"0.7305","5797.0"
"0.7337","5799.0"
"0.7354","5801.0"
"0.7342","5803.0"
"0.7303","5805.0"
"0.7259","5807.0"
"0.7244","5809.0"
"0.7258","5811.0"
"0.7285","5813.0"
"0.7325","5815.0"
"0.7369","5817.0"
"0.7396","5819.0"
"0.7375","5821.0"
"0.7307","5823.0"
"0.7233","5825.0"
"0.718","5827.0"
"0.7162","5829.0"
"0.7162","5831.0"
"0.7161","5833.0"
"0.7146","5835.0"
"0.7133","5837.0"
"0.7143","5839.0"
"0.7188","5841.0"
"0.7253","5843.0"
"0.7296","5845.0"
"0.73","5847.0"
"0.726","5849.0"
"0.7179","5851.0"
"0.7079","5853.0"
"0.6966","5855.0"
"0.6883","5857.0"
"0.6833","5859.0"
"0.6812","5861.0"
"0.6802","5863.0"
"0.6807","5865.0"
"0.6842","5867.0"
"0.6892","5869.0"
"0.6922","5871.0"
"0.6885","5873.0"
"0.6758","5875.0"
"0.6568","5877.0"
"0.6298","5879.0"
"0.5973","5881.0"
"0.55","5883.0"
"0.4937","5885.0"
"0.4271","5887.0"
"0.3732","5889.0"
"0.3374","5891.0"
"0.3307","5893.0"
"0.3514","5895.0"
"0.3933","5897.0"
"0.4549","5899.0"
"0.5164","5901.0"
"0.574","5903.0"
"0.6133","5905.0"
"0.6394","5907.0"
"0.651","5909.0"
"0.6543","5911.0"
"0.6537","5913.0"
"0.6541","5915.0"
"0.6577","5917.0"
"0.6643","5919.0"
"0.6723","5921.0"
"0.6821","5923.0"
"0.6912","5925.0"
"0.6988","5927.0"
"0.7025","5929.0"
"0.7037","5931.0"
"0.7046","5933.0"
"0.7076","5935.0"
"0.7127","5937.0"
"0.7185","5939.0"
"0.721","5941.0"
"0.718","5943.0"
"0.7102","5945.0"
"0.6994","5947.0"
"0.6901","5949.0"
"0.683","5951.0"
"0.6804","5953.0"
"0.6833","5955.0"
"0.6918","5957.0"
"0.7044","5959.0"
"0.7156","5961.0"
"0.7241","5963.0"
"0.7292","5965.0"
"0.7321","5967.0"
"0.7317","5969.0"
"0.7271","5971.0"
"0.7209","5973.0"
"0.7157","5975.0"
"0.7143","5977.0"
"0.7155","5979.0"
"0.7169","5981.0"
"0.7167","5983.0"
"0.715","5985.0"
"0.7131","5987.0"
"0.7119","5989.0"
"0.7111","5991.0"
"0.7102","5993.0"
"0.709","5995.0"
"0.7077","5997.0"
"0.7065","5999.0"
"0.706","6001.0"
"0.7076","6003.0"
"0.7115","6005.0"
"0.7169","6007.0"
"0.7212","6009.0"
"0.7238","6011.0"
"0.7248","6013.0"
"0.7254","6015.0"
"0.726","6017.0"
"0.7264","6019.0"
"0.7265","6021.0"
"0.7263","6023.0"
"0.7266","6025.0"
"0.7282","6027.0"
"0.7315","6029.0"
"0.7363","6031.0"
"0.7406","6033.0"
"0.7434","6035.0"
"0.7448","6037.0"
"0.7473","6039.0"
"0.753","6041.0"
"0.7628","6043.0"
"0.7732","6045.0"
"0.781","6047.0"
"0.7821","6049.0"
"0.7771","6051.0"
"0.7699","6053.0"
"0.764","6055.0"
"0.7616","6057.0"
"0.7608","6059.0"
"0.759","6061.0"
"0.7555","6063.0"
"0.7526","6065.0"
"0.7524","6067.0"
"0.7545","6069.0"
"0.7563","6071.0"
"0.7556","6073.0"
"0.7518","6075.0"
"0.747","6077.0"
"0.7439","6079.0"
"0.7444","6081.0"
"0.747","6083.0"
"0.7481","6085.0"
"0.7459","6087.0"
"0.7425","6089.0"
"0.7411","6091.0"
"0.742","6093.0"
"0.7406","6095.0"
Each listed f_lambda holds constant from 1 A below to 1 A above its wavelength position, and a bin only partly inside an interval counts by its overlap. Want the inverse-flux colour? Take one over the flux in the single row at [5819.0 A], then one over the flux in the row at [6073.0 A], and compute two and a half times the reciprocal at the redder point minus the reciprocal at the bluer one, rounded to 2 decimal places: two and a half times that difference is -0.07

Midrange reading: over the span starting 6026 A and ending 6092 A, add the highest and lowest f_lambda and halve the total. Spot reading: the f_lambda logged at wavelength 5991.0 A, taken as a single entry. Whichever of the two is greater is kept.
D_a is 0.755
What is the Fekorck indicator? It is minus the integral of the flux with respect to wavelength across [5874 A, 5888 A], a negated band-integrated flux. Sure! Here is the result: -8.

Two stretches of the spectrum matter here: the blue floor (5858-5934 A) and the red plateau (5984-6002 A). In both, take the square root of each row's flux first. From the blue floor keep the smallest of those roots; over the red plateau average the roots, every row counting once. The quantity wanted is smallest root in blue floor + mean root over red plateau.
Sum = 1.42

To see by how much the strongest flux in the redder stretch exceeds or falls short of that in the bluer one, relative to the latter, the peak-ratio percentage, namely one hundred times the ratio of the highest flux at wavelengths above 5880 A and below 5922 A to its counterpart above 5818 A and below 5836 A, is 91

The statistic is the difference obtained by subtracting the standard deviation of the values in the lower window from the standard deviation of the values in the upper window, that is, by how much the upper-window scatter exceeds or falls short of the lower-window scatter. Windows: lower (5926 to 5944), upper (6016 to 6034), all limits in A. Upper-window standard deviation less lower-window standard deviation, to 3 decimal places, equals -0.003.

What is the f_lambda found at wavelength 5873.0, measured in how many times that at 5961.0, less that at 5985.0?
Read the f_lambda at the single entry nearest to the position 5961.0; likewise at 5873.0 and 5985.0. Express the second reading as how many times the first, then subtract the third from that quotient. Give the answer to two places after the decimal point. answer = 0.25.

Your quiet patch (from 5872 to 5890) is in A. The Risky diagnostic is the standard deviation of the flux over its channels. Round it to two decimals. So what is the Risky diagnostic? 0.11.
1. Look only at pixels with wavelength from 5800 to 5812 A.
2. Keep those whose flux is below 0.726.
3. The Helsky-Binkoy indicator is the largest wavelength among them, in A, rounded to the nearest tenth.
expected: 5811.0 A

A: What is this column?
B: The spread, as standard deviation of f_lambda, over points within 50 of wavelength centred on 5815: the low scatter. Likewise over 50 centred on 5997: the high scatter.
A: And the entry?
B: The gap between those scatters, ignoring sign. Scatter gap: 0.002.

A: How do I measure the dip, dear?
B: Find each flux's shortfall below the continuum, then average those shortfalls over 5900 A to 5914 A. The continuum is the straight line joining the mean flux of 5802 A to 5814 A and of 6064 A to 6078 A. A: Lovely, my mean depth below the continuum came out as 0.12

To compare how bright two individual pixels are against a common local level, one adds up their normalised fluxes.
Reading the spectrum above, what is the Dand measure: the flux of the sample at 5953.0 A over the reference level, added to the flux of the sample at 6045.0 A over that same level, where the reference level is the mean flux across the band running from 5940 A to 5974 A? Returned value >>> 2.05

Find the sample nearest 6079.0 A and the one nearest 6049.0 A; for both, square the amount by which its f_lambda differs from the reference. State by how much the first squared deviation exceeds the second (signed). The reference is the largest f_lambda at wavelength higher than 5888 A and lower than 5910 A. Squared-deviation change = -0.009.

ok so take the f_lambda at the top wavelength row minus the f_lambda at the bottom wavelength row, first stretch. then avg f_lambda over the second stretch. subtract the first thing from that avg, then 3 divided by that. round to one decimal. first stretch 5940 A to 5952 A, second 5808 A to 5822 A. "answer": 3.9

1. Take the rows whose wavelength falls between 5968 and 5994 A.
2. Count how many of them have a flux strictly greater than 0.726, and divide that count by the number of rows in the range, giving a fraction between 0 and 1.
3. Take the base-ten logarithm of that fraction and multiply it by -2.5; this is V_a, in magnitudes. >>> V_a 2.0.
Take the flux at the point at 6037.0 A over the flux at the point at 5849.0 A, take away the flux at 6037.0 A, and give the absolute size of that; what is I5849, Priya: 0.281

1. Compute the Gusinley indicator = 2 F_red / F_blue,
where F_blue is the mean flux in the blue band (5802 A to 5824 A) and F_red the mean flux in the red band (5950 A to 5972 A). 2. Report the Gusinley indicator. 1.94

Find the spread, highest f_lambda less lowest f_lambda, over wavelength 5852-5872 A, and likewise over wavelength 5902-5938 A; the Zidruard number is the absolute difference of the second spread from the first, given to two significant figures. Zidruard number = 0.11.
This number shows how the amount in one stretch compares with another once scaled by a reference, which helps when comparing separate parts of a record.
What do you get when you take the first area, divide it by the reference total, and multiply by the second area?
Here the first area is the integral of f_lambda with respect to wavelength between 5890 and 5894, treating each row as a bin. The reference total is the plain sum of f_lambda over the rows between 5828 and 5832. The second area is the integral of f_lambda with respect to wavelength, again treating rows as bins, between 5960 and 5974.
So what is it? 9.5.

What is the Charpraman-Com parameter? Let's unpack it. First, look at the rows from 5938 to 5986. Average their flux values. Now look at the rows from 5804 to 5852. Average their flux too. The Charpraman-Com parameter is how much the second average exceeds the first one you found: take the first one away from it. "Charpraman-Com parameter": 0.013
